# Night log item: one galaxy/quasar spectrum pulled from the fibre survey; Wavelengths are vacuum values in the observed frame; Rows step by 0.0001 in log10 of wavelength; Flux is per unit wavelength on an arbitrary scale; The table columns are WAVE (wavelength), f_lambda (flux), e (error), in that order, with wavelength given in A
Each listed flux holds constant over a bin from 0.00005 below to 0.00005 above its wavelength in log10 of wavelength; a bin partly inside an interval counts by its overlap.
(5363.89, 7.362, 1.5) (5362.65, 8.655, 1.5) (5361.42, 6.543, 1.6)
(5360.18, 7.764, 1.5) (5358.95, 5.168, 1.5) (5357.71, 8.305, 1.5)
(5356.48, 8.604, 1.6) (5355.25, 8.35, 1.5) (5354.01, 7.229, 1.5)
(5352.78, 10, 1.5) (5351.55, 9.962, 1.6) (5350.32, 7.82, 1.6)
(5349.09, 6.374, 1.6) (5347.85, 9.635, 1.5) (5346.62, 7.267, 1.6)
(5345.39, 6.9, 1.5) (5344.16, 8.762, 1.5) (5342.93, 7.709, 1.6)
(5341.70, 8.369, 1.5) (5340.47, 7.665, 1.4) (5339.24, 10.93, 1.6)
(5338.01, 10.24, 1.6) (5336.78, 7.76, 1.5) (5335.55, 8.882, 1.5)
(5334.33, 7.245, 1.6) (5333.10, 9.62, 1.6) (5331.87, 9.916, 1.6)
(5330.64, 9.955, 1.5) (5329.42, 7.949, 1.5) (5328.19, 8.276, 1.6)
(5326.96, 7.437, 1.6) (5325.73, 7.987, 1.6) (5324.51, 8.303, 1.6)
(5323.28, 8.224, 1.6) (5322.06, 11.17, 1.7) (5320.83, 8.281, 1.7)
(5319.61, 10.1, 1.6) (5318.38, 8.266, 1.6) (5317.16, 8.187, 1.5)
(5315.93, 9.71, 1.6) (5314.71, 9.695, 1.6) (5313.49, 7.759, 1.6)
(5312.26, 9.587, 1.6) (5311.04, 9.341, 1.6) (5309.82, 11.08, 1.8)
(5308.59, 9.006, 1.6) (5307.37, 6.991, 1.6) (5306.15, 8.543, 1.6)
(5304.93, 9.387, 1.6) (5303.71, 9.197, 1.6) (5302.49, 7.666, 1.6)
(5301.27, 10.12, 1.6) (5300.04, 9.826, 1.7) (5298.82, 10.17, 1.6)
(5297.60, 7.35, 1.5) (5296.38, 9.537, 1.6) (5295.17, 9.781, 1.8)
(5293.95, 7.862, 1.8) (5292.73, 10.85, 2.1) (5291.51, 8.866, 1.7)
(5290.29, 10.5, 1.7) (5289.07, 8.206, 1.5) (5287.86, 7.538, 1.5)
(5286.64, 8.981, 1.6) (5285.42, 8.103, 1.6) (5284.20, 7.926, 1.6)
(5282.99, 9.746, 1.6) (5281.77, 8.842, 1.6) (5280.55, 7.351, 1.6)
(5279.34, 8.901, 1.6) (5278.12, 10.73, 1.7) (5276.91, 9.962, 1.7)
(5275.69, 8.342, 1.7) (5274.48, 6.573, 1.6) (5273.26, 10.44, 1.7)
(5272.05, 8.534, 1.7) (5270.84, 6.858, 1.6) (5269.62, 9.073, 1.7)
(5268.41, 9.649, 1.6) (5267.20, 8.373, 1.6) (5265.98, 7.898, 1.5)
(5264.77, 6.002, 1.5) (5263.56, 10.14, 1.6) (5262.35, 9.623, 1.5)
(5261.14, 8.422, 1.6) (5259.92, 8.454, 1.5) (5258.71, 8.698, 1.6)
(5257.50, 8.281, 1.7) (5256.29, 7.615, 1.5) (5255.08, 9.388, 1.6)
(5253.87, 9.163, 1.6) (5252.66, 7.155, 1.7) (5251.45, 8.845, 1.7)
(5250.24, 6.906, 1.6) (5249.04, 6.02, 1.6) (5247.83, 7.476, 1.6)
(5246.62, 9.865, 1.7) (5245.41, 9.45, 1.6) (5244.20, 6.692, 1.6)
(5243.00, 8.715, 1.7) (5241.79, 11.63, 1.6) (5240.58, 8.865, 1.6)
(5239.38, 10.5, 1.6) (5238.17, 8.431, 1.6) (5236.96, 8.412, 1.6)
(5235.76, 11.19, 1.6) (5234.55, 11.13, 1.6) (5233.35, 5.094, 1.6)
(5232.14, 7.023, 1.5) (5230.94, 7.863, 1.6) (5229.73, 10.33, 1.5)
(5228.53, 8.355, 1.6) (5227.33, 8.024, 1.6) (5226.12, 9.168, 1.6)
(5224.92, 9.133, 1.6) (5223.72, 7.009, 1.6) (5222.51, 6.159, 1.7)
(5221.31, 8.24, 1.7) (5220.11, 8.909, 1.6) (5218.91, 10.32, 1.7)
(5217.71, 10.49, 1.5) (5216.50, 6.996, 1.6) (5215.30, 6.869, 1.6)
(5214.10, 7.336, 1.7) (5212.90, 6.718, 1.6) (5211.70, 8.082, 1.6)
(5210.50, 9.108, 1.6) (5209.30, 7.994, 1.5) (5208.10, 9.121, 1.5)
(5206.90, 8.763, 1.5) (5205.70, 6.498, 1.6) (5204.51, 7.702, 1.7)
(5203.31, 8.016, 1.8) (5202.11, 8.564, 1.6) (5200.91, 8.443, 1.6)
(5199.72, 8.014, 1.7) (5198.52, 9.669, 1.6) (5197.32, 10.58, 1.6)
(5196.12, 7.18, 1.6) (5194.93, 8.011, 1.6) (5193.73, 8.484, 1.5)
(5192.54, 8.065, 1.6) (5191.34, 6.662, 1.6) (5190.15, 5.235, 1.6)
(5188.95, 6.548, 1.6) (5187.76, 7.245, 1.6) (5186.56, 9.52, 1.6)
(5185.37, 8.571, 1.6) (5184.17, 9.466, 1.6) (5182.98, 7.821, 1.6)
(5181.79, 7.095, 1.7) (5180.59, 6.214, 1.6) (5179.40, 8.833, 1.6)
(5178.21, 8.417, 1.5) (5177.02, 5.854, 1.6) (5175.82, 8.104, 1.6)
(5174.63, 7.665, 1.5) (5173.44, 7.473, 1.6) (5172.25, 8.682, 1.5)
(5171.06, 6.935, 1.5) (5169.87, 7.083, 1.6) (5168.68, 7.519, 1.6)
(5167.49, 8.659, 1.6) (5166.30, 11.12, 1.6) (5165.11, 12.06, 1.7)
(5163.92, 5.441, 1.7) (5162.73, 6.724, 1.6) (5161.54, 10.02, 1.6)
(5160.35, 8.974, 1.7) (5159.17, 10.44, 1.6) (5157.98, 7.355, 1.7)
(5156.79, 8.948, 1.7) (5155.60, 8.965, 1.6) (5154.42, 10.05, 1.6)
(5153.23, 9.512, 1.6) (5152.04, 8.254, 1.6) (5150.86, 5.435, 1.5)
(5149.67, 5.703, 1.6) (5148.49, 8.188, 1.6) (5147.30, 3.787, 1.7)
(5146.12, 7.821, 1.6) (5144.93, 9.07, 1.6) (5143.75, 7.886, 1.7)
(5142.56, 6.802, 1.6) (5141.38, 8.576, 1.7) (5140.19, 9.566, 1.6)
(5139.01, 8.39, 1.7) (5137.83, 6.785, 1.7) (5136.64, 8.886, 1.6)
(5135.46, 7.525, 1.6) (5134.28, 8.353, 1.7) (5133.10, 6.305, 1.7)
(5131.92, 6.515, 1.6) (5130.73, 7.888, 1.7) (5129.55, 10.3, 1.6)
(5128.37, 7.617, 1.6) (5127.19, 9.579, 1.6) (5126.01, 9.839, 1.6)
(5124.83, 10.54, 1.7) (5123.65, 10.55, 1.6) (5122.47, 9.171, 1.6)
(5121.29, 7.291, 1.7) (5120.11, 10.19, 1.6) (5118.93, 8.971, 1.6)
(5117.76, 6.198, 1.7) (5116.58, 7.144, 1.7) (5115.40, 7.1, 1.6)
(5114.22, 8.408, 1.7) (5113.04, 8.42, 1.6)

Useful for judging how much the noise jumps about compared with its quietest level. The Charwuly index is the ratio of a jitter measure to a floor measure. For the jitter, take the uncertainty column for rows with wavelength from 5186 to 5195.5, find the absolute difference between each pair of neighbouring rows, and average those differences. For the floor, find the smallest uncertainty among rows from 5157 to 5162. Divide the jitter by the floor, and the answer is 0.018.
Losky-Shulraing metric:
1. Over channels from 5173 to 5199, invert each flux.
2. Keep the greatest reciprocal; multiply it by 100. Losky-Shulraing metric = 19.1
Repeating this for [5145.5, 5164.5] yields 26.4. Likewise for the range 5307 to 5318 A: 14.3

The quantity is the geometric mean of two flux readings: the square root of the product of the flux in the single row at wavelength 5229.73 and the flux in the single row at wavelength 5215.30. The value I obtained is 8.4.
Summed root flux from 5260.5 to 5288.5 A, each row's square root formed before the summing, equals 67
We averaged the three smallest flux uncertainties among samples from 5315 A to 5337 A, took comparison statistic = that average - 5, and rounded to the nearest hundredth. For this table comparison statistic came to -3.50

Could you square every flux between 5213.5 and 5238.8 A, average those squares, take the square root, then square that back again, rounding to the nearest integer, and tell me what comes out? 73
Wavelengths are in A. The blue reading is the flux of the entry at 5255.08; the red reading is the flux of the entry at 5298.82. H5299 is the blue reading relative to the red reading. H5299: 0.92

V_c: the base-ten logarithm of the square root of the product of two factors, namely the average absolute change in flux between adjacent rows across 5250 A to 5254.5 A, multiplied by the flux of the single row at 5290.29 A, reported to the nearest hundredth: 0.65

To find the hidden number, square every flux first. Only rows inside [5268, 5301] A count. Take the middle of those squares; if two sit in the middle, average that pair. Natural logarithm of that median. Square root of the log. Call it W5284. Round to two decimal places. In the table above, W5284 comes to 2.09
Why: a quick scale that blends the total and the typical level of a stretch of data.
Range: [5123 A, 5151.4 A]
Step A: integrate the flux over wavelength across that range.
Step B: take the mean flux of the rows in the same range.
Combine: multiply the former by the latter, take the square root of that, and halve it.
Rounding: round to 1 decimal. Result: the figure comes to 21.3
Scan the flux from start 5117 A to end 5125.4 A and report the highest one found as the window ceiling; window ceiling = 10.55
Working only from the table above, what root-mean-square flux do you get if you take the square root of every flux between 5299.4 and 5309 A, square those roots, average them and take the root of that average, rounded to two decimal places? 2.97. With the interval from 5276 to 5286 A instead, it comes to 2.99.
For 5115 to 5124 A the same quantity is 2.89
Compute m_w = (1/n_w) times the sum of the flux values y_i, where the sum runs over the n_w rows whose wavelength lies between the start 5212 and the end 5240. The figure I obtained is 8.4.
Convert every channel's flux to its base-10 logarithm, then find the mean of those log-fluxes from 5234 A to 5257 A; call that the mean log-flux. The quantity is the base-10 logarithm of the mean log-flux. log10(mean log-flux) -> -0.028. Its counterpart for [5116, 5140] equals -0.037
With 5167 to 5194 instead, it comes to -0.056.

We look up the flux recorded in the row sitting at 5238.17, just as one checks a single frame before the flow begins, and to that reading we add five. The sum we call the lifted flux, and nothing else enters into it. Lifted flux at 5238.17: 13.4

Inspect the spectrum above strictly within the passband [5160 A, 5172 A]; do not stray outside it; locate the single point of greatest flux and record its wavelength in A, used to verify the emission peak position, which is 5165.11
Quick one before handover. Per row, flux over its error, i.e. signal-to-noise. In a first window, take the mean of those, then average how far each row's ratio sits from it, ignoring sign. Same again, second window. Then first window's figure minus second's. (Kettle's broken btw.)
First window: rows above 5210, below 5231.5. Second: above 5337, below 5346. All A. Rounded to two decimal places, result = 0.13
